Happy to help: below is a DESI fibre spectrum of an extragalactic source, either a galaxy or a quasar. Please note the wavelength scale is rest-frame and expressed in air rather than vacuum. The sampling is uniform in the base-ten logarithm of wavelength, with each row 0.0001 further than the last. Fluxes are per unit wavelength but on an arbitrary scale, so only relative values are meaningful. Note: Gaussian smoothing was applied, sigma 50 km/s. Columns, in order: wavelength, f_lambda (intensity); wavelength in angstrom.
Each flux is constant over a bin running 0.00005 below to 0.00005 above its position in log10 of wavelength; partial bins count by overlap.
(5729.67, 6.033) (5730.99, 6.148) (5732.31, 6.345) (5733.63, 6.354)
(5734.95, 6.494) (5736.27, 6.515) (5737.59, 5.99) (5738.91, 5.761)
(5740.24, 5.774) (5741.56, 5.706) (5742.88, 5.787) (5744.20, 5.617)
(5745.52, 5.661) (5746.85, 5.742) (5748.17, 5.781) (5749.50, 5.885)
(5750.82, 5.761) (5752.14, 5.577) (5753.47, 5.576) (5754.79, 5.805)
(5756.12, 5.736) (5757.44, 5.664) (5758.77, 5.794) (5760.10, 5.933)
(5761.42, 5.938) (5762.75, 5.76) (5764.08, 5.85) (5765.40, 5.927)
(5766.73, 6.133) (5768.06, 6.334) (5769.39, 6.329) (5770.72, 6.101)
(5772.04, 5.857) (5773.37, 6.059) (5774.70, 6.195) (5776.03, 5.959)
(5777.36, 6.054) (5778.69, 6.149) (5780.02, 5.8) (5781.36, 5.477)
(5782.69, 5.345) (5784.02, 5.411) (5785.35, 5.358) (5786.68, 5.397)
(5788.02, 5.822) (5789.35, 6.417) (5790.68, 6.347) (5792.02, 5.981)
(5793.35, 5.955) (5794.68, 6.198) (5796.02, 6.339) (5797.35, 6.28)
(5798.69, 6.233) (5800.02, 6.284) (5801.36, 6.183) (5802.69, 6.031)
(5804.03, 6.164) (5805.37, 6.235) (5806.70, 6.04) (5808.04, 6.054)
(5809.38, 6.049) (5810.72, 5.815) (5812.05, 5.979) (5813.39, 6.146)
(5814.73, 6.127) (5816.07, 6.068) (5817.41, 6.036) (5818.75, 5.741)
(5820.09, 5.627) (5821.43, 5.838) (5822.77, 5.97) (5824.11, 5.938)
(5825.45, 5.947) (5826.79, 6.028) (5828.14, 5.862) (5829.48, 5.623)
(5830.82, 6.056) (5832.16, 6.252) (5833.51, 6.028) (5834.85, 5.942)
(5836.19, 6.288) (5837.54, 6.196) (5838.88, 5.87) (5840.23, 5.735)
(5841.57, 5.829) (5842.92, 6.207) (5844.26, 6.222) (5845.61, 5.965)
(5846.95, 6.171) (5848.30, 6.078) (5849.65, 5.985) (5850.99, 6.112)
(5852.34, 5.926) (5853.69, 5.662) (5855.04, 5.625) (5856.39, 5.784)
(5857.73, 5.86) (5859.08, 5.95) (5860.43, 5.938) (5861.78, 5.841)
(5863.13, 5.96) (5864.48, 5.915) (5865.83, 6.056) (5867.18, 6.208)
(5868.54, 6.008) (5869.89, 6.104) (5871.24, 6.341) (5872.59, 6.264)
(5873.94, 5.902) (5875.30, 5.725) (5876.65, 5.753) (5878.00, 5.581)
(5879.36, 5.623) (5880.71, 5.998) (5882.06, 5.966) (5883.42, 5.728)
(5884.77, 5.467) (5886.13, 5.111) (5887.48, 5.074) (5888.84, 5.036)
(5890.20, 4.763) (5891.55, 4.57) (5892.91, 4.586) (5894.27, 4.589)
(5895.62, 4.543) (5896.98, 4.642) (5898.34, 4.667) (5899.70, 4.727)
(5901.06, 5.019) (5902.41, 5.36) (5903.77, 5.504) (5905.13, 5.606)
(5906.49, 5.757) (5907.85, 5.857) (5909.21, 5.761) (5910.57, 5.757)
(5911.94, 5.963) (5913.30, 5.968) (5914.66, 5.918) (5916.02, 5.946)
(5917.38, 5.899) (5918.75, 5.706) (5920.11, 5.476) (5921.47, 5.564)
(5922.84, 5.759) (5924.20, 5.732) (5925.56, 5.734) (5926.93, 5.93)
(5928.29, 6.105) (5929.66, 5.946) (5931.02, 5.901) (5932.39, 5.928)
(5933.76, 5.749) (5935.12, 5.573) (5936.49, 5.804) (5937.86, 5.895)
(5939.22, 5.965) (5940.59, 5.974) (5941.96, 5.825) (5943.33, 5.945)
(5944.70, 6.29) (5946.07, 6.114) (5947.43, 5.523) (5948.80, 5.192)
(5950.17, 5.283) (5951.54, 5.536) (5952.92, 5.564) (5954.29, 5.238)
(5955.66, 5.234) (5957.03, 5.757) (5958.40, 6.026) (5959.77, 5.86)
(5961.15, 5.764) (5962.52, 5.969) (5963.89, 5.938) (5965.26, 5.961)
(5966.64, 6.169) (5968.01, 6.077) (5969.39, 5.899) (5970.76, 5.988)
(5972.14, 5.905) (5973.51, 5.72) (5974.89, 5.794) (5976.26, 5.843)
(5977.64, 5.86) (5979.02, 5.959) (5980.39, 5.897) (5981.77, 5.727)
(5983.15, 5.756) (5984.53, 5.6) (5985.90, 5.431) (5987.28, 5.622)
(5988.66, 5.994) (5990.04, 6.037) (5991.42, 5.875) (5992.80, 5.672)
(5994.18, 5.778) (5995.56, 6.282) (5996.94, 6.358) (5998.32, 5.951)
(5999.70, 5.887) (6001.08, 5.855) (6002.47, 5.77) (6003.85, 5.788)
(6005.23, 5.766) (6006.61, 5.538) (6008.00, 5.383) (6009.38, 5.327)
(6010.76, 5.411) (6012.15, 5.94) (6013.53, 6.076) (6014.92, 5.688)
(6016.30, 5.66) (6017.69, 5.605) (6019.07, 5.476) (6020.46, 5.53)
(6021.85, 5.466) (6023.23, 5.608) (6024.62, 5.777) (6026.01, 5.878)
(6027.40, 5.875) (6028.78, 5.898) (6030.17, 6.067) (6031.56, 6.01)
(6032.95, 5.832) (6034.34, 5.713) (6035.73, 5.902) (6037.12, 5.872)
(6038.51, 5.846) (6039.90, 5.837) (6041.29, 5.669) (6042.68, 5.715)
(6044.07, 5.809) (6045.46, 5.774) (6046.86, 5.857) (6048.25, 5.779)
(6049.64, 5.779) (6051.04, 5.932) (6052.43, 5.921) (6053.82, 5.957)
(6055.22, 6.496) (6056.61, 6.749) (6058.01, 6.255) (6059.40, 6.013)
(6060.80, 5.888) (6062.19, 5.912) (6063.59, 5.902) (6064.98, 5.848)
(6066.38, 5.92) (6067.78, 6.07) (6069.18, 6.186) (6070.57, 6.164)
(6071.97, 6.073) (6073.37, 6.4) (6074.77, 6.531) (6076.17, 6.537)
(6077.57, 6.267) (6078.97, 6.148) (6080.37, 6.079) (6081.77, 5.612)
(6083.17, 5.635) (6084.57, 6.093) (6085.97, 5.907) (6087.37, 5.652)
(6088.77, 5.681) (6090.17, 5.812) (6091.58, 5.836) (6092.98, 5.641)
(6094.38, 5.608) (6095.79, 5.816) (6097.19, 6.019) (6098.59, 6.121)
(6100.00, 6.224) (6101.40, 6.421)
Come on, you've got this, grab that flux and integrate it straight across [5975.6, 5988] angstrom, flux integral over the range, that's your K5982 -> 71.2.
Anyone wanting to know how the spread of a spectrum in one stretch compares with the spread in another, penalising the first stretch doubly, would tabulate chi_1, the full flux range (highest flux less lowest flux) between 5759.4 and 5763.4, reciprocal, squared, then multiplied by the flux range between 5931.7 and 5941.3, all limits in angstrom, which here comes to 13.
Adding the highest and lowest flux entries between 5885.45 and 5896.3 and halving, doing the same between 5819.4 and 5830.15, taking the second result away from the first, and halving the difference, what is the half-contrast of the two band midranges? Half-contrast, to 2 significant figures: -0.50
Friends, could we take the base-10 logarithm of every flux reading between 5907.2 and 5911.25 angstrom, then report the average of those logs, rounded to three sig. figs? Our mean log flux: 0.763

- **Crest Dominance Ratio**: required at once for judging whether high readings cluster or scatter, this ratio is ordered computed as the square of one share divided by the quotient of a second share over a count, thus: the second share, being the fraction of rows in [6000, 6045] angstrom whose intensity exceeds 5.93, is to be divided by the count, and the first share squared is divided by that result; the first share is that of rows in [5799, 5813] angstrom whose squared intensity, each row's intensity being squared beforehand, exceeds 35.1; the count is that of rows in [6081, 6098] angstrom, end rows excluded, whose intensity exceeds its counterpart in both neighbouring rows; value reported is 13.0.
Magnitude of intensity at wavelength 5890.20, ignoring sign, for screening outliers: 4.76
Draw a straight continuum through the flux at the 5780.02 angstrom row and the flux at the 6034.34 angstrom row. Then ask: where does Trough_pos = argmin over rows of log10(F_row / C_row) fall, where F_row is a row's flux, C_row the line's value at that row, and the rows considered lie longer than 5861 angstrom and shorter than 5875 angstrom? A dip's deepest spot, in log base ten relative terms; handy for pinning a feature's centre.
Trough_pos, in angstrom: 5861.78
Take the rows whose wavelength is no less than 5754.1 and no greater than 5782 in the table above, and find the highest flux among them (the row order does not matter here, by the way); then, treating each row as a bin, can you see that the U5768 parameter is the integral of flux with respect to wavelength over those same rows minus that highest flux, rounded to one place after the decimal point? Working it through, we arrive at 159.5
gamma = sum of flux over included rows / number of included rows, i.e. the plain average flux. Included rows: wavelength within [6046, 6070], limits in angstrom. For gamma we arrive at 6.03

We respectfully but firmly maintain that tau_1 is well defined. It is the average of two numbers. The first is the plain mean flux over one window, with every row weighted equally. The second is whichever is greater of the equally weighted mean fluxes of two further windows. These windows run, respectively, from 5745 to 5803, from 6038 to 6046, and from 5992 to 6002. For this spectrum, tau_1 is 5.94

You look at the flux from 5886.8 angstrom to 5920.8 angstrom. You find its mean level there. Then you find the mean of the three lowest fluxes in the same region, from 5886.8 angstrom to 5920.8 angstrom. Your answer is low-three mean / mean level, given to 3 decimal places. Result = 0.860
